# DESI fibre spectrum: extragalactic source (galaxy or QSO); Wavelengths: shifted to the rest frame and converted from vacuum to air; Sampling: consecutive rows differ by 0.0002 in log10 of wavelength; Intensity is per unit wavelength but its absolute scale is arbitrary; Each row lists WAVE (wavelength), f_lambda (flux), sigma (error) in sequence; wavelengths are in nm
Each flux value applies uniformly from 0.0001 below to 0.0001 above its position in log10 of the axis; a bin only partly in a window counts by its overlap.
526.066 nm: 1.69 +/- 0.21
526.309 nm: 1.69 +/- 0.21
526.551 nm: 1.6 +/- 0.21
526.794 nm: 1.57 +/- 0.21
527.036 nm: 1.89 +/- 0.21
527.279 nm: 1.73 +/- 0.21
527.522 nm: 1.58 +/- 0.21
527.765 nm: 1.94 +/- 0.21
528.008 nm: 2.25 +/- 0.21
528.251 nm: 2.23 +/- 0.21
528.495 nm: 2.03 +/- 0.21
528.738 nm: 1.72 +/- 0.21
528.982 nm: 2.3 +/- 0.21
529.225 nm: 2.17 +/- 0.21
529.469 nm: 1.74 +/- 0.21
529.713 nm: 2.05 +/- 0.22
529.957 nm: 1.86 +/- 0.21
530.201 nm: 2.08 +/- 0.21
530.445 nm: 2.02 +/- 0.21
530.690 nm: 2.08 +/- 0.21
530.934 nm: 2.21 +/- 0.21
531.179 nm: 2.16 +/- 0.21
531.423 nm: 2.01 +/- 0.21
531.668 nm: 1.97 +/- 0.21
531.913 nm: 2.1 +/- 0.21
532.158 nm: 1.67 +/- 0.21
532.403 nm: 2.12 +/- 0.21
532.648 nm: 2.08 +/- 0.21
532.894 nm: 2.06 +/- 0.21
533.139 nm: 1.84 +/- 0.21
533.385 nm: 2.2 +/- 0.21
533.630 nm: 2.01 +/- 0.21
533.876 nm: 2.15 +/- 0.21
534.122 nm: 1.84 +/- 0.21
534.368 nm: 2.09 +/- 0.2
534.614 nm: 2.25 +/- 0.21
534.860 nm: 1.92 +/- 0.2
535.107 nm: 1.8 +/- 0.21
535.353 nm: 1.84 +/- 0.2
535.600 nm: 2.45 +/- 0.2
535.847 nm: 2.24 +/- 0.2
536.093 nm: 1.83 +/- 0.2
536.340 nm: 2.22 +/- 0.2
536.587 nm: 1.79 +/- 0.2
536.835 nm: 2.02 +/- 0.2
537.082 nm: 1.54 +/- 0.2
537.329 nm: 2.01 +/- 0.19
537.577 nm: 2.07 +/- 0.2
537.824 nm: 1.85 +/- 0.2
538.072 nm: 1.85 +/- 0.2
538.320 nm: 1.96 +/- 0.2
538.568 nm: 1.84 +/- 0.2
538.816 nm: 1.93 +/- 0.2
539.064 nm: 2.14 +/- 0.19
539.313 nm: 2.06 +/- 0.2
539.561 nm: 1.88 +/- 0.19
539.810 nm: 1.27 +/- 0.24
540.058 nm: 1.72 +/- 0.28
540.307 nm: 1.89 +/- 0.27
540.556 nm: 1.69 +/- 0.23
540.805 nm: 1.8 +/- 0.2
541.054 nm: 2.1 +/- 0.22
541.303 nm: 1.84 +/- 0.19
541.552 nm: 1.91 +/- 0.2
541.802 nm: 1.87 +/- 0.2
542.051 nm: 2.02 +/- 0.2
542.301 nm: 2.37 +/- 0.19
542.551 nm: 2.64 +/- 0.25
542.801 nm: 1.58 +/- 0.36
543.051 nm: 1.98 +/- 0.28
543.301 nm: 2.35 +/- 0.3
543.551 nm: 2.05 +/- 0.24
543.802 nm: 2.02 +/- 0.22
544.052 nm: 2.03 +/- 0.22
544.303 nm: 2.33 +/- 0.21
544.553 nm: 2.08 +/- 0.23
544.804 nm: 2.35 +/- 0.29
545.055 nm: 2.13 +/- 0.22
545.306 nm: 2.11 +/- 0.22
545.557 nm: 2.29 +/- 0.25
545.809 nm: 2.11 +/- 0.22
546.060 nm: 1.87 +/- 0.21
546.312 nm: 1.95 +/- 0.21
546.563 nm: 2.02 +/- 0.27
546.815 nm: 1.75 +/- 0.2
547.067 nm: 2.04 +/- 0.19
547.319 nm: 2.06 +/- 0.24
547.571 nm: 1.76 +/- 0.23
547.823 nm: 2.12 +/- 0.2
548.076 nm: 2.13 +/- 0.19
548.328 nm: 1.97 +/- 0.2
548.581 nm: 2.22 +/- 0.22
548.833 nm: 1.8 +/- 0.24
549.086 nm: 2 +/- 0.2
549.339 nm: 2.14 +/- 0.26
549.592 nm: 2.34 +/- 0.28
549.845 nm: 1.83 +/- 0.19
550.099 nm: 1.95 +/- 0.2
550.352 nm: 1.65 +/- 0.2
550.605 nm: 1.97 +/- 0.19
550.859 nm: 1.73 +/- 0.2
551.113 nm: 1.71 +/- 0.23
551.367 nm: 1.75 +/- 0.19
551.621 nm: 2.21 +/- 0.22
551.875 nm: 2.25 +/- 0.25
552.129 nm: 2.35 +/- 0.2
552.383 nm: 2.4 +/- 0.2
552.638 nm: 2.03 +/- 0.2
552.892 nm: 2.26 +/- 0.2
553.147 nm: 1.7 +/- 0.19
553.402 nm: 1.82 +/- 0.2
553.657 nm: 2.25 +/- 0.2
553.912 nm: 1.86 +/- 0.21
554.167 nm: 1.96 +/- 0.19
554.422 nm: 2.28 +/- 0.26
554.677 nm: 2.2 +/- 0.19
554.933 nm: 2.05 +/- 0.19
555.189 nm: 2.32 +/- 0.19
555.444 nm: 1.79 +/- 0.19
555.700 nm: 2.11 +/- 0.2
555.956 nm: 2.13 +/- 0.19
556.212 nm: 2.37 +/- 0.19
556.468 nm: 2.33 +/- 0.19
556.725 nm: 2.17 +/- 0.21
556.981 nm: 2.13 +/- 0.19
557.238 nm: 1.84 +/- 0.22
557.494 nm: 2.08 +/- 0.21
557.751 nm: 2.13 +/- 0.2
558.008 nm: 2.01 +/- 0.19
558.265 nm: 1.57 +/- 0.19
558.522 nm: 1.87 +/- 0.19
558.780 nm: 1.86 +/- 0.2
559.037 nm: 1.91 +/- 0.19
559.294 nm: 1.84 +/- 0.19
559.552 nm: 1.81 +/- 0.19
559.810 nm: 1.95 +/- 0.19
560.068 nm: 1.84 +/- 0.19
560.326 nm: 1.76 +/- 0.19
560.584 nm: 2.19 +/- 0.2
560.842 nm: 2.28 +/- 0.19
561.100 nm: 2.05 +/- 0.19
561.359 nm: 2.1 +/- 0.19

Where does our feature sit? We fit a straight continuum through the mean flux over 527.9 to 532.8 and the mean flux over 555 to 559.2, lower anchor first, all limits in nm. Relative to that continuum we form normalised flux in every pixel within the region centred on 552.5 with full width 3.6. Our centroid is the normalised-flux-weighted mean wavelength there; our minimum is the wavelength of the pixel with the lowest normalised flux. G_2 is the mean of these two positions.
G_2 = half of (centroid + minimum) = 552.84 nm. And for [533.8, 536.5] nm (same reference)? 535.11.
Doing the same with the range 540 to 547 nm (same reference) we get 543.14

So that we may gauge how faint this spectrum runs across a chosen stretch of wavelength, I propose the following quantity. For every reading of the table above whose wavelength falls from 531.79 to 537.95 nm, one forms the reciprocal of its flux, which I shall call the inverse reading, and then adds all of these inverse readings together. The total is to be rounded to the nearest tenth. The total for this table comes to 12.6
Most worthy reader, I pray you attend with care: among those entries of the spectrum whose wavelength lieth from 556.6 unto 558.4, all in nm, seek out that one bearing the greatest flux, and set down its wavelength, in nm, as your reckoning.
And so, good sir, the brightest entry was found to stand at 556.725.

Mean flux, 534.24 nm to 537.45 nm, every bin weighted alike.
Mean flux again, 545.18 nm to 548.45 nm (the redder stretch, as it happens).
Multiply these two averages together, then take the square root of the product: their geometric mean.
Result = 2.007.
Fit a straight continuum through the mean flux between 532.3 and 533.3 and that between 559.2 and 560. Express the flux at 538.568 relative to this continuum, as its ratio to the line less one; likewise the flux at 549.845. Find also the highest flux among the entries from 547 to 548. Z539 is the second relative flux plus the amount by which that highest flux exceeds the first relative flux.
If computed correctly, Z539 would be 2.15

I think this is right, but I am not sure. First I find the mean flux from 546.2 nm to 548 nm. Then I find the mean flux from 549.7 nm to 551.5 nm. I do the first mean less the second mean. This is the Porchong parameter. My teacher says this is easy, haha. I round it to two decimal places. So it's 0.16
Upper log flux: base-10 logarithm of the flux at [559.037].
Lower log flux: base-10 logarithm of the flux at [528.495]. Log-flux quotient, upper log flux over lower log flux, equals 0.91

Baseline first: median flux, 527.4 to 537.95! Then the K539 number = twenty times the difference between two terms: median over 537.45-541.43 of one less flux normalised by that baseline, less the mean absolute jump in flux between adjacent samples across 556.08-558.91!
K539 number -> -1.8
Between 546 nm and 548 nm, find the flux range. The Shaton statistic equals 0.37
